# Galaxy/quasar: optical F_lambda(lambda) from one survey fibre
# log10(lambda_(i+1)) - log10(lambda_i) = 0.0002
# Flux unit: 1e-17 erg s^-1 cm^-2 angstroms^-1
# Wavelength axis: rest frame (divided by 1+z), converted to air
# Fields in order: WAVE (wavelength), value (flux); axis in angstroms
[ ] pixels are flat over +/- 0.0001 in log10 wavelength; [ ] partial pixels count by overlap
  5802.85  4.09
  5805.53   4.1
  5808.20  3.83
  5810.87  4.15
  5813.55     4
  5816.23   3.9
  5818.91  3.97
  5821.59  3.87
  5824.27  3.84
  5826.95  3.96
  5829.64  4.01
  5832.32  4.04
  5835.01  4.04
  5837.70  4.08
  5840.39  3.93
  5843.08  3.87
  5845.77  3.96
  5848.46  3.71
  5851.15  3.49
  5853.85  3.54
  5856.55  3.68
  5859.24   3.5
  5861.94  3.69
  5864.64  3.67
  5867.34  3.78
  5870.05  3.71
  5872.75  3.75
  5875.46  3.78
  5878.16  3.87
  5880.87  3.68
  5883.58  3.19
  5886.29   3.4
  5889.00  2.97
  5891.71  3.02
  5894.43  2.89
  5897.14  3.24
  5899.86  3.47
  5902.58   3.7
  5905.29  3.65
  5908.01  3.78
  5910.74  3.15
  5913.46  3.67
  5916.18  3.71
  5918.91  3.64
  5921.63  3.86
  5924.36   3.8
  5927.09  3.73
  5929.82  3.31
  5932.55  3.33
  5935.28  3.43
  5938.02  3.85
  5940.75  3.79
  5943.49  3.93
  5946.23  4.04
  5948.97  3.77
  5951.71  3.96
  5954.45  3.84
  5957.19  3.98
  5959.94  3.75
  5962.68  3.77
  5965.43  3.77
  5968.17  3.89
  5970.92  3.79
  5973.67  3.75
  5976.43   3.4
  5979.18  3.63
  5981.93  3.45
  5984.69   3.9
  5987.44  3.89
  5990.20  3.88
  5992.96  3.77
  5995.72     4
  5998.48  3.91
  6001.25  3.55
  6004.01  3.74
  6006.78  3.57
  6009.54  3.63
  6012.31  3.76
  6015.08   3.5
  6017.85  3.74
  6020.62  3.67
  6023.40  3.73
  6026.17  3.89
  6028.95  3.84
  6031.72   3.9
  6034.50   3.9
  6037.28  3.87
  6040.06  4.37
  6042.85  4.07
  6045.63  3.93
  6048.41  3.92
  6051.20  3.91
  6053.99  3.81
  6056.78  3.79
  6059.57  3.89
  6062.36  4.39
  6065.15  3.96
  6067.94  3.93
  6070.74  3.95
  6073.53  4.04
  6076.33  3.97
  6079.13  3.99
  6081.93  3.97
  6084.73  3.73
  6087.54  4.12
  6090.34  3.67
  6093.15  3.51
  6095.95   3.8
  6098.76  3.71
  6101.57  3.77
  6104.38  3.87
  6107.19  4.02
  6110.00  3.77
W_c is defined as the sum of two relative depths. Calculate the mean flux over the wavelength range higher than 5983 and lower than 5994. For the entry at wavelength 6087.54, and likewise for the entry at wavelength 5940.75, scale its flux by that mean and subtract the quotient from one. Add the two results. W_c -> -0.05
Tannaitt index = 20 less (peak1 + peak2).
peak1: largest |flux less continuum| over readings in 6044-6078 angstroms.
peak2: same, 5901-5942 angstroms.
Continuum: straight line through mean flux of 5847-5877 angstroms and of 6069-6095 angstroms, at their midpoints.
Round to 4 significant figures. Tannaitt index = 18.91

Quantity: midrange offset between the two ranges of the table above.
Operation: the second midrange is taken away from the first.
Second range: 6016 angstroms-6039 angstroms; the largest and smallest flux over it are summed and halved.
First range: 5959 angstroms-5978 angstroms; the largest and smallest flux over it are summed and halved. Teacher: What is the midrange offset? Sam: -0.14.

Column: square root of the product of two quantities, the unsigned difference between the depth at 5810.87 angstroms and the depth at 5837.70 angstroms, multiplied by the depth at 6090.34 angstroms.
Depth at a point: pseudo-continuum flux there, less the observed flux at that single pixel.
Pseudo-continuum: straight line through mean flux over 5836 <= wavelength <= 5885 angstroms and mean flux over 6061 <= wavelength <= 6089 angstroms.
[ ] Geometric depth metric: 0.19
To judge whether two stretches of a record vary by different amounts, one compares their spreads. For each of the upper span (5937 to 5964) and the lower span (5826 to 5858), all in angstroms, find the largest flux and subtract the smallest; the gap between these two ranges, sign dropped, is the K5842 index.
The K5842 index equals 0.30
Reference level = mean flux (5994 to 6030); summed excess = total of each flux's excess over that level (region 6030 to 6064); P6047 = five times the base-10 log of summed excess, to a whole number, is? 2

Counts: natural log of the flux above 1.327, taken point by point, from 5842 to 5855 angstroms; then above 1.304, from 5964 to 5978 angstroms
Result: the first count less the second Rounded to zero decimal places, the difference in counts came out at -2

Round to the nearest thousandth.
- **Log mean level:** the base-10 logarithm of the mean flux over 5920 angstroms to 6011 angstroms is 0.574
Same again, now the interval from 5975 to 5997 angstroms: 0.573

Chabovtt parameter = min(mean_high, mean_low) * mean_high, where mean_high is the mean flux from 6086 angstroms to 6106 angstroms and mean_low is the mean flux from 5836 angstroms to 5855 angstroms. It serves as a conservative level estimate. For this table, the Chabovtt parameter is 14.3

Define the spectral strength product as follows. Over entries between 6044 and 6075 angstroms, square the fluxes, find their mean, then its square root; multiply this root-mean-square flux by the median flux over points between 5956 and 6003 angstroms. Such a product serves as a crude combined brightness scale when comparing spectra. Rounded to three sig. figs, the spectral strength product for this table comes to 14.9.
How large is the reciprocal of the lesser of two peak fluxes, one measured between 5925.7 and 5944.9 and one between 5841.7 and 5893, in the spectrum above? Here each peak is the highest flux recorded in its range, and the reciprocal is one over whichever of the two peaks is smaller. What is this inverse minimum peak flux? 0.254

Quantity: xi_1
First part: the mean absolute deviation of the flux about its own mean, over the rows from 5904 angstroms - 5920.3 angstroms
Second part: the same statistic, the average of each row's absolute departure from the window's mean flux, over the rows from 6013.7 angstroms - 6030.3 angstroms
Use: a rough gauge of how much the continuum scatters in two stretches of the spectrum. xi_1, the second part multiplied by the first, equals 0.014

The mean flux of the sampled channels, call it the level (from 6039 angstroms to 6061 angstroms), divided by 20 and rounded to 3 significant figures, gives 0.198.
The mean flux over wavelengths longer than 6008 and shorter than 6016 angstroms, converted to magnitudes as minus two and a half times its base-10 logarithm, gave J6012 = -1.40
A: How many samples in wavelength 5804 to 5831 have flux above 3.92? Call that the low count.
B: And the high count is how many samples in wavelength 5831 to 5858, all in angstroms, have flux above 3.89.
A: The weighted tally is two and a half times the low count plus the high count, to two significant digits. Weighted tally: 20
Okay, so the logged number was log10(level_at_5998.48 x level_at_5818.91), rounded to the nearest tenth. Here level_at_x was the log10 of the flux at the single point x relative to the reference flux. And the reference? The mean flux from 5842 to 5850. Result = -4.0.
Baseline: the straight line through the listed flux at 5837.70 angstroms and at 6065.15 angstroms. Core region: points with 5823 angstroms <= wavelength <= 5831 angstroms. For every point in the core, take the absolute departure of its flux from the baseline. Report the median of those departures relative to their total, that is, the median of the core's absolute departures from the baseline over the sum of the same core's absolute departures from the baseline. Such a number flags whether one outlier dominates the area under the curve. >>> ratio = 0.28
